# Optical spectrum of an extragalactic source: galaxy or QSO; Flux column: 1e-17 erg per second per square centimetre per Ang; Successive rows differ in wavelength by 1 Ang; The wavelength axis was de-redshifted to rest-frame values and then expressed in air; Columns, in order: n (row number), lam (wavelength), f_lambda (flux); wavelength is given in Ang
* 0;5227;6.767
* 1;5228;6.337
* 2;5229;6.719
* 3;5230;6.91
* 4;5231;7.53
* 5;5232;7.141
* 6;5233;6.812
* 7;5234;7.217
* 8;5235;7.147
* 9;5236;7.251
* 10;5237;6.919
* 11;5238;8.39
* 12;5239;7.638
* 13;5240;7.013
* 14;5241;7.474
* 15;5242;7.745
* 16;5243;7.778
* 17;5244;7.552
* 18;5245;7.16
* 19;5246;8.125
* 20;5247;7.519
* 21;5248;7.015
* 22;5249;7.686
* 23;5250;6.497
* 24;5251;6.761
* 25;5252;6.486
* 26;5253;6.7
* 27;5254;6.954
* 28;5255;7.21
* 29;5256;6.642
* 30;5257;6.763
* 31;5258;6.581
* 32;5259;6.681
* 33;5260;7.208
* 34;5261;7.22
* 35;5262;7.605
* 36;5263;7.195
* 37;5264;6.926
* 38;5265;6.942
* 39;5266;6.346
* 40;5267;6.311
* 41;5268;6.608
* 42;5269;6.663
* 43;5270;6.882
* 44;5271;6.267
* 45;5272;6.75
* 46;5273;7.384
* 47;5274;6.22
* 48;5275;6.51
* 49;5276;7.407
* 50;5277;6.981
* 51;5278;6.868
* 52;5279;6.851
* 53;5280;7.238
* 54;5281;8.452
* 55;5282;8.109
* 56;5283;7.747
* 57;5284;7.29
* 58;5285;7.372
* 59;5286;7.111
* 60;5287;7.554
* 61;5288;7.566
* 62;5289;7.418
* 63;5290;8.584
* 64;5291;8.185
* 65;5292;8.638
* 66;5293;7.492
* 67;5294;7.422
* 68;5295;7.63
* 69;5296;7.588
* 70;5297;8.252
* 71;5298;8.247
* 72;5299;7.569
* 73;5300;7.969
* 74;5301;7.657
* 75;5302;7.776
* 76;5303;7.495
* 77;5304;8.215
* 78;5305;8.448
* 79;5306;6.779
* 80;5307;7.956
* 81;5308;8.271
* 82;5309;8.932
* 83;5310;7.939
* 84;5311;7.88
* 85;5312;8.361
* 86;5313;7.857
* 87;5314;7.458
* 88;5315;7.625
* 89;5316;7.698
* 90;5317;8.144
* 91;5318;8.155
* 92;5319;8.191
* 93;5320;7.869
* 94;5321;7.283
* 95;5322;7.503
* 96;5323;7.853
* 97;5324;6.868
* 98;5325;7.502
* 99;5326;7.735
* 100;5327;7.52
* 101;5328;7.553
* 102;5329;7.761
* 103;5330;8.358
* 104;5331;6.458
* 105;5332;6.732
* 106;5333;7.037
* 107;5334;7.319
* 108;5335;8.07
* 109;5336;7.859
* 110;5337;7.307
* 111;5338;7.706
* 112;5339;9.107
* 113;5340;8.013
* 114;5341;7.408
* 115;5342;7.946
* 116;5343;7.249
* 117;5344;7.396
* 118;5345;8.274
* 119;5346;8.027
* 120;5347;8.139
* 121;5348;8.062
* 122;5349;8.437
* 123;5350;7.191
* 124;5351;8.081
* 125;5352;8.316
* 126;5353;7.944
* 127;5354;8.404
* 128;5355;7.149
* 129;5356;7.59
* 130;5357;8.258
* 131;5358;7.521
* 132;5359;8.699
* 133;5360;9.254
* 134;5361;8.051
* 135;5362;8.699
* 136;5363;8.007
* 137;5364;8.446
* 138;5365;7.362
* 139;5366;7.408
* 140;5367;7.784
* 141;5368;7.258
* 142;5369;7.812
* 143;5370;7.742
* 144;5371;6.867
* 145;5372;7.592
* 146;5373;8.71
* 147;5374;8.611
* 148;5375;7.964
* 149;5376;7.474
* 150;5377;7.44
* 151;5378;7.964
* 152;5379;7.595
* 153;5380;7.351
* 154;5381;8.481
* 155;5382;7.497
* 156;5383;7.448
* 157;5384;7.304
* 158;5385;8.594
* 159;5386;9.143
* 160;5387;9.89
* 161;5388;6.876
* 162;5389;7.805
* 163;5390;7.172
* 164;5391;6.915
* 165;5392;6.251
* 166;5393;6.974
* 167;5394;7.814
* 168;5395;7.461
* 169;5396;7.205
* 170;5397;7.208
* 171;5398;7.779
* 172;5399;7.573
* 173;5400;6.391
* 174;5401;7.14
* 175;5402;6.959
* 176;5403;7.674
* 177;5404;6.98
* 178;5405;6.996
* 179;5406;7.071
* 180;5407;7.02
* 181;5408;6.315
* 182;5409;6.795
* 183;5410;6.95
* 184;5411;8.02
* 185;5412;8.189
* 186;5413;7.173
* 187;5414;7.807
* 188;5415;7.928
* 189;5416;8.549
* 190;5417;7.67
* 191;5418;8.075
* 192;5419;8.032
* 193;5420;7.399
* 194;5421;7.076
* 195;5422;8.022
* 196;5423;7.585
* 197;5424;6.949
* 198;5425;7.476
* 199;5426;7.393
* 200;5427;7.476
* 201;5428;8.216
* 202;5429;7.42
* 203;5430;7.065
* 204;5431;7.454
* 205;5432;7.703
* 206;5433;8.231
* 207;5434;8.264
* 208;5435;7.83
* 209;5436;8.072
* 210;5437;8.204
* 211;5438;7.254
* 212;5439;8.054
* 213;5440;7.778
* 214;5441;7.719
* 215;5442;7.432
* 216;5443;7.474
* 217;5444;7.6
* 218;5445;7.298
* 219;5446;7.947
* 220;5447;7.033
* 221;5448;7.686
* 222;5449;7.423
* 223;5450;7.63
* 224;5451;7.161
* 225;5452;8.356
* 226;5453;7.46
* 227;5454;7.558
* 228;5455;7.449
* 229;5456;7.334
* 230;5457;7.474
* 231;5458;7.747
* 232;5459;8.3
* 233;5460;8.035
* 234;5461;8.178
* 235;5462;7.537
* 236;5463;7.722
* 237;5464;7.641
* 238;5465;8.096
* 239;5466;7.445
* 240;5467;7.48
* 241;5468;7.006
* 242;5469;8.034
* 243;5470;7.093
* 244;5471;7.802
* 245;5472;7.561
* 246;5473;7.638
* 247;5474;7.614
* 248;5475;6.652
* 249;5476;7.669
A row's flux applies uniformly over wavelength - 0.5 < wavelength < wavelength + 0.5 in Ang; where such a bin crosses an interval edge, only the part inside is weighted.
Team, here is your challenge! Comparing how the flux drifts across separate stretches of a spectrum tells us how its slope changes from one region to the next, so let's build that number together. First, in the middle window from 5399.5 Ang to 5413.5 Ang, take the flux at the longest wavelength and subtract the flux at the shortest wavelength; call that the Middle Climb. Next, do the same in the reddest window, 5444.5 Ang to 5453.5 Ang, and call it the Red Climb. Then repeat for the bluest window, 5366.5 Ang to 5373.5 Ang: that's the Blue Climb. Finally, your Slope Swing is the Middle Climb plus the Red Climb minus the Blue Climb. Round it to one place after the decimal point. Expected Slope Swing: 0.0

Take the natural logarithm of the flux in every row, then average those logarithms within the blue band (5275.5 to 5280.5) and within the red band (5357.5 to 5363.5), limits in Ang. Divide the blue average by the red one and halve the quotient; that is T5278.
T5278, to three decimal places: 0.461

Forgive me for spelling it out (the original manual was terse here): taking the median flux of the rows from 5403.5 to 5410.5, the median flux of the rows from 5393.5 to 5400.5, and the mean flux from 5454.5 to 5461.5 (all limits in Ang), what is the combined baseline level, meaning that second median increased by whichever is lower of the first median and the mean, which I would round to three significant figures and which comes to 14.4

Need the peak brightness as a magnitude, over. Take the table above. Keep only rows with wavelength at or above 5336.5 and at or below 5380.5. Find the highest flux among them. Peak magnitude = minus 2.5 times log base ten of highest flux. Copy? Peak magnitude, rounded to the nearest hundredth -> -2.42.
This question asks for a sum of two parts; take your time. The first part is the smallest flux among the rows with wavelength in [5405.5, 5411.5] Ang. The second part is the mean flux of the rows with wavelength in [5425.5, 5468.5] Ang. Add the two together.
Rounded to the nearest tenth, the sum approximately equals 14.0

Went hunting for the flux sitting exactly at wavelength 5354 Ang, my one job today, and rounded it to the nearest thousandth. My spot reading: 8.404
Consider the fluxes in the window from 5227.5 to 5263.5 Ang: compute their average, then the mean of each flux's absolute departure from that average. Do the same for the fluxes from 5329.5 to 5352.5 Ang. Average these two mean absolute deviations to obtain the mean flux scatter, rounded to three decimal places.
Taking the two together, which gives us 0.439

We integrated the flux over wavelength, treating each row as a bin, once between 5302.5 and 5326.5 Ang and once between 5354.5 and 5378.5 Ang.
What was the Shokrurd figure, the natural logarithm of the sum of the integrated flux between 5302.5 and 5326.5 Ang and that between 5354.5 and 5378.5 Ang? 5.934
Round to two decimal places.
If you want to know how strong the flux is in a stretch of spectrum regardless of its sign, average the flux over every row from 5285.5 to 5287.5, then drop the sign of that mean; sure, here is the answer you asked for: 7.33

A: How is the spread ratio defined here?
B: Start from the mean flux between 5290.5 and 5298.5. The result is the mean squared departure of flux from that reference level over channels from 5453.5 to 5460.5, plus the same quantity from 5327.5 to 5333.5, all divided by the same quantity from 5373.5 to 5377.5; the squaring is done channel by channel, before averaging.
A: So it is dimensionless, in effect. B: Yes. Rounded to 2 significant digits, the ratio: 4.2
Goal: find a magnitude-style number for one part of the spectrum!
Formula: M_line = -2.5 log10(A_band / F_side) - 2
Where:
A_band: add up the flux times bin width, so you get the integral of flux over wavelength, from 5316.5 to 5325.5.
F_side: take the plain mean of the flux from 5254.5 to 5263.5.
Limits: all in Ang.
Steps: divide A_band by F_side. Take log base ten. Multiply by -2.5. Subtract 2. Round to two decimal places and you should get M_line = -4.49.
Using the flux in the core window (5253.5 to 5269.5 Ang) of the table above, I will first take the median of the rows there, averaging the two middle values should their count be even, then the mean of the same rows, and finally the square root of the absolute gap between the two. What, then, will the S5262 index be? 0.15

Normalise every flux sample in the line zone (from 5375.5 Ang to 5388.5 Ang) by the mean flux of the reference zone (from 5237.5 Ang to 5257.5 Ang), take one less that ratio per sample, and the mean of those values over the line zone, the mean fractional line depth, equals -0.093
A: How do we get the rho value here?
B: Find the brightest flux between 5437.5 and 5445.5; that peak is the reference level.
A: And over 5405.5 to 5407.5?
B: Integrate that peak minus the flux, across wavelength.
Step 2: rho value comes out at 2.02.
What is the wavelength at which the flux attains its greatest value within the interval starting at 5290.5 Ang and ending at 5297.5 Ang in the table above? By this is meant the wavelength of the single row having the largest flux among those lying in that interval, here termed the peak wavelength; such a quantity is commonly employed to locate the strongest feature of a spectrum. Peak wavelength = 5292 Ang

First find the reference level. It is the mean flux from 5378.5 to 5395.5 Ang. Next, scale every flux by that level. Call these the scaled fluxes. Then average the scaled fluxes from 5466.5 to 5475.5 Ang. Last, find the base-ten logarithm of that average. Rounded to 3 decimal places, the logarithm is -0.014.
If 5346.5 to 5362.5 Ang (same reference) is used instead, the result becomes 0.024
